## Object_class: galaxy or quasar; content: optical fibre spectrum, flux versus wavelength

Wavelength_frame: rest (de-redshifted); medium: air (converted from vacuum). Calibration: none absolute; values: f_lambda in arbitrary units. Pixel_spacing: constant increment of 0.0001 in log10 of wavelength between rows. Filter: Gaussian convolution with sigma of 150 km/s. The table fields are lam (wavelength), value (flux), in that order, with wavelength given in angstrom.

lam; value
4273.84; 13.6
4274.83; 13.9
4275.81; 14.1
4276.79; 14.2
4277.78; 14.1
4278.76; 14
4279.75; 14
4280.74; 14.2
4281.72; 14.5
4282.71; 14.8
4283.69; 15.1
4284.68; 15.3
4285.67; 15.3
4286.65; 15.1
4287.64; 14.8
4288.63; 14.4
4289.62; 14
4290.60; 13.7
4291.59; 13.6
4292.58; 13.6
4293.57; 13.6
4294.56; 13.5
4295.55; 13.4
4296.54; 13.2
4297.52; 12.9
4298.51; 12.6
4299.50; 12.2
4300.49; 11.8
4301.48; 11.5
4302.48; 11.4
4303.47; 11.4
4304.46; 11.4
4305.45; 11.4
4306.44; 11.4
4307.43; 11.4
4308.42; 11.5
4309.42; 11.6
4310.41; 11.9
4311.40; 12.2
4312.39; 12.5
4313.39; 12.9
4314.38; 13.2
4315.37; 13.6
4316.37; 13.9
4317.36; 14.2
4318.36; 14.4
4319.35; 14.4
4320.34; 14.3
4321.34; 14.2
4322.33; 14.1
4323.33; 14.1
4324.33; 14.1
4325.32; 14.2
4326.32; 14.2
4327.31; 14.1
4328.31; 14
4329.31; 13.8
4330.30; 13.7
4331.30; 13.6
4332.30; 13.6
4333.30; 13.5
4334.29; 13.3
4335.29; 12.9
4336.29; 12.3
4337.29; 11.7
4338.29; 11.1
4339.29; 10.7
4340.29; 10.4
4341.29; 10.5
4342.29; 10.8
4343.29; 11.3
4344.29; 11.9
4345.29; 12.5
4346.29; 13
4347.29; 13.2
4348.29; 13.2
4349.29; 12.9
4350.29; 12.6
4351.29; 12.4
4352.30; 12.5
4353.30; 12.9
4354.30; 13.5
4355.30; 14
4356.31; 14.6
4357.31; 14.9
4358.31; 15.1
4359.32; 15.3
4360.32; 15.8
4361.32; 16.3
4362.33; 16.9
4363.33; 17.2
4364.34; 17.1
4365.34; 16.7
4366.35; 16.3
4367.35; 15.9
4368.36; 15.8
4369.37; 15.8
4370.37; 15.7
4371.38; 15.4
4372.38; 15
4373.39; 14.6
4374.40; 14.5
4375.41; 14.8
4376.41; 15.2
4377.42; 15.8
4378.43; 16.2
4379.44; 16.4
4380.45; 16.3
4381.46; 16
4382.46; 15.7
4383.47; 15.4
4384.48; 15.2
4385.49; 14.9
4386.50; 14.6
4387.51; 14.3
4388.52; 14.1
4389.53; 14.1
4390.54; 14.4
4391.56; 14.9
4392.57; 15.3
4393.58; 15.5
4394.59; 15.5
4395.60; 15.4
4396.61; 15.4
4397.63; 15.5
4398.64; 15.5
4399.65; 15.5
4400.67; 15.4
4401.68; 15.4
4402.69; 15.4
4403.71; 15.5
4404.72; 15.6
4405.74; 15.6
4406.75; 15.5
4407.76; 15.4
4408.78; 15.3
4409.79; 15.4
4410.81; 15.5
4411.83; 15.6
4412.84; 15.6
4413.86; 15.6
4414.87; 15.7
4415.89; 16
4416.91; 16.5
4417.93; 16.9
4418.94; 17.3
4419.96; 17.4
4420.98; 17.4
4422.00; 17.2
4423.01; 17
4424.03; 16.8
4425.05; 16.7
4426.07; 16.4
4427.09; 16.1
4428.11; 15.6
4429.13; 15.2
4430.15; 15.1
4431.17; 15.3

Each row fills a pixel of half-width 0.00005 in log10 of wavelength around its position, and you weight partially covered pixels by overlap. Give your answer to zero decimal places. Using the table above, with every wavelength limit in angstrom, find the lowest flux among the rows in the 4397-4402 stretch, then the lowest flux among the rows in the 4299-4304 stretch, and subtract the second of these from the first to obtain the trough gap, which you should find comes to 4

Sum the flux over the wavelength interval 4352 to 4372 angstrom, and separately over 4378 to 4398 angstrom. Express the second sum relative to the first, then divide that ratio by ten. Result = 0.099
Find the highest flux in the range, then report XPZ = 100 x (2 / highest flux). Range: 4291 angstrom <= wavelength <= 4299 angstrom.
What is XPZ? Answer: 15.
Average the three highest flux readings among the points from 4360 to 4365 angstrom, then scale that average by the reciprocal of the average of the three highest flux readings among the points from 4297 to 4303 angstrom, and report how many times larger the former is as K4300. 1.36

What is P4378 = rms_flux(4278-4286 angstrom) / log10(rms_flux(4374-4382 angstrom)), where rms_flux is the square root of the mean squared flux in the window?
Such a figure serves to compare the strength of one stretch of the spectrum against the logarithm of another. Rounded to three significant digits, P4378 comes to 12.3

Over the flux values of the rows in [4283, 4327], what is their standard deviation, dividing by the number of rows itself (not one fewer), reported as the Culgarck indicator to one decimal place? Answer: 1.2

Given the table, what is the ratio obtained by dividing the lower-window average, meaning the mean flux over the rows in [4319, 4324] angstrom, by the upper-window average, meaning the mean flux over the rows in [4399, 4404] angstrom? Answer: 0.92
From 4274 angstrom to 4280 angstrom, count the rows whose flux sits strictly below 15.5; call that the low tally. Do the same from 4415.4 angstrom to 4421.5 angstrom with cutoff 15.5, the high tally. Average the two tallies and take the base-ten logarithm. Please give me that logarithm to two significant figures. 0.48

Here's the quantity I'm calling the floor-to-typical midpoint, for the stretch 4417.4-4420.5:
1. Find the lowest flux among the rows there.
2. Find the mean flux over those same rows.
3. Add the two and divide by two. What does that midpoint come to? 17.0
